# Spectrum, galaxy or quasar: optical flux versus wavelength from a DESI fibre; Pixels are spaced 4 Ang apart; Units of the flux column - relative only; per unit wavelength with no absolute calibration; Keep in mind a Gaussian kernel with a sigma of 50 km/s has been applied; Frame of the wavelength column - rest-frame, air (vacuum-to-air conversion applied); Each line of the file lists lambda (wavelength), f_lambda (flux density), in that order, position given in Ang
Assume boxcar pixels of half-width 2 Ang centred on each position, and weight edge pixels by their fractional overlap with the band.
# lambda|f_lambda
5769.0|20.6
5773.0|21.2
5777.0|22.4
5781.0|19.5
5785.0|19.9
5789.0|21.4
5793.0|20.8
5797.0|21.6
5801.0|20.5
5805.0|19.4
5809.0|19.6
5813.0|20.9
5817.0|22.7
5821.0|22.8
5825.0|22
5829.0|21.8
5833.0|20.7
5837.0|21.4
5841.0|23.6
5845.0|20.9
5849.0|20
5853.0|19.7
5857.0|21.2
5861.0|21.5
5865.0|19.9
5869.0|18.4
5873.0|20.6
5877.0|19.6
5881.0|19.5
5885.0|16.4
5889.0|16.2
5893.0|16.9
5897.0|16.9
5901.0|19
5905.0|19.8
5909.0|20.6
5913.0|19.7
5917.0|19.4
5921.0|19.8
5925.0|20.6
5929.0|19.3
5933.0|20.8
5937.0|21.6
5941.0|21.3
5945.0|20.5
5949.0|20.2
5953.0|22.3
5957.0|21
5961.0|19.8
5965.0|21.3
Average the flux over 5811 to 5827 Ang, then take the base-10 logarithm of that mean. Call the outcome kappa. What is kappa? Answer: 1.34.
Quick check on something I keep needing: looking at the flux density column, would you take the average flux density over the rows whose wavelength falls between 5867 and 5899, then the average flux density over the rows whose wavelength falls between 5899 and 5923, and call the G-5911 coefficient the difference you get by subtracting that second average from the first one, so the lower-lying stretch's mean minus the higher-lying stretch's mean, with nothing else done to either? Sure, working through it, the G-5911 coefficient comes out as -1.7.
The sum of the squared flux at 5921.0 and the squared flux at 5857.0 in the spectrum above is 841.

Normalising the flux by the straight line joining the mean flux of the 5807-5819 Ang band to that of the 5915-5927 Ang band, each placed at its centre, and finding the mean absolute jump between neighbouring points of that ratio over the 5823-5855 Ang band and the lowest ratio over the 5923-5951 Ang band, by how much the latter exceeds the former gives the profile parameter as 0.918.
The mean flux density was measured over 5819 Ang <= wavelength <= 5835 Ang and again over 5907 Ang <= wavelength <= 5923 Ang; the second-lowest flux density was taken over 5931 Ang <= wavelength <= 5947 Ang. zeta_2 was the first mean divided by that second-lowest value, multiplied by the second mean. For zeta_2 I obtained 20.9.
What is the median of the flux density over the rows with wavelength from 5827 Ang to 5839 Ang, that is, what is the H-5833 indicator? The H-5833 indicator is 21.4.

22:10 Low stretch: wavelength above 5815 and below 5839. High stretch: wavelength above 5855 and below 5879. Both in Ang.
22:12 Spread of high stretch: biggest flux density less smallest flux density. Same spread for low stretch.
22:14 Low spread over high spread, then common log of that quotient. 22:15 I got -0.17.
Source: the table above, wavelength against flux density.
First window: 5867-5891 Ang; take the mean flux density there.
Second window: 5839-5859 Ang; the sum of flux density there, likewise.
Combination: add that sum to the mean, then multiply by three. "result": 372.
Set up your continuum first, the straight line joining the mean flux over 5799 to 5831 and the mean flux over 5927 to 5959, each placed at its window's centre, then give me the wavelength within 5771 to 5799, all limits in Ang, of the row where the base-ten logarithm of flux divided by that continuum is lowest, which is 5781.0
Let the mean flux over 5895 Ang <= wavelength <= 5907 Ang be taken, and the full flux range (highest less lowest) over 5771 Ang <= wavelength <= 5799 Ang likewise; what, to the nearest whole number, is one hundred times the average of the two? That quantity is 1073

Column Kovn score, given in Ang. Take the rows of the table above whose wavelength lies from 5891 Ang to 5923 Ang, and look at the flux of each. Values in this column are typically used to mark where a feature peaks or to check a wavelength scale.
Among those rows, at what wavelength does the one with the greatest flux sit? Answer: 5909.0 Ang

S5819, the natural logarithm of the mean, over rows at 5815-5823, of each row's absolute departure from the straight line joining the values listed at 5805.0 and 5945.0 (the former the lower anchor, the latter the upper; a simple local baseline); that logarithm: 1.2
